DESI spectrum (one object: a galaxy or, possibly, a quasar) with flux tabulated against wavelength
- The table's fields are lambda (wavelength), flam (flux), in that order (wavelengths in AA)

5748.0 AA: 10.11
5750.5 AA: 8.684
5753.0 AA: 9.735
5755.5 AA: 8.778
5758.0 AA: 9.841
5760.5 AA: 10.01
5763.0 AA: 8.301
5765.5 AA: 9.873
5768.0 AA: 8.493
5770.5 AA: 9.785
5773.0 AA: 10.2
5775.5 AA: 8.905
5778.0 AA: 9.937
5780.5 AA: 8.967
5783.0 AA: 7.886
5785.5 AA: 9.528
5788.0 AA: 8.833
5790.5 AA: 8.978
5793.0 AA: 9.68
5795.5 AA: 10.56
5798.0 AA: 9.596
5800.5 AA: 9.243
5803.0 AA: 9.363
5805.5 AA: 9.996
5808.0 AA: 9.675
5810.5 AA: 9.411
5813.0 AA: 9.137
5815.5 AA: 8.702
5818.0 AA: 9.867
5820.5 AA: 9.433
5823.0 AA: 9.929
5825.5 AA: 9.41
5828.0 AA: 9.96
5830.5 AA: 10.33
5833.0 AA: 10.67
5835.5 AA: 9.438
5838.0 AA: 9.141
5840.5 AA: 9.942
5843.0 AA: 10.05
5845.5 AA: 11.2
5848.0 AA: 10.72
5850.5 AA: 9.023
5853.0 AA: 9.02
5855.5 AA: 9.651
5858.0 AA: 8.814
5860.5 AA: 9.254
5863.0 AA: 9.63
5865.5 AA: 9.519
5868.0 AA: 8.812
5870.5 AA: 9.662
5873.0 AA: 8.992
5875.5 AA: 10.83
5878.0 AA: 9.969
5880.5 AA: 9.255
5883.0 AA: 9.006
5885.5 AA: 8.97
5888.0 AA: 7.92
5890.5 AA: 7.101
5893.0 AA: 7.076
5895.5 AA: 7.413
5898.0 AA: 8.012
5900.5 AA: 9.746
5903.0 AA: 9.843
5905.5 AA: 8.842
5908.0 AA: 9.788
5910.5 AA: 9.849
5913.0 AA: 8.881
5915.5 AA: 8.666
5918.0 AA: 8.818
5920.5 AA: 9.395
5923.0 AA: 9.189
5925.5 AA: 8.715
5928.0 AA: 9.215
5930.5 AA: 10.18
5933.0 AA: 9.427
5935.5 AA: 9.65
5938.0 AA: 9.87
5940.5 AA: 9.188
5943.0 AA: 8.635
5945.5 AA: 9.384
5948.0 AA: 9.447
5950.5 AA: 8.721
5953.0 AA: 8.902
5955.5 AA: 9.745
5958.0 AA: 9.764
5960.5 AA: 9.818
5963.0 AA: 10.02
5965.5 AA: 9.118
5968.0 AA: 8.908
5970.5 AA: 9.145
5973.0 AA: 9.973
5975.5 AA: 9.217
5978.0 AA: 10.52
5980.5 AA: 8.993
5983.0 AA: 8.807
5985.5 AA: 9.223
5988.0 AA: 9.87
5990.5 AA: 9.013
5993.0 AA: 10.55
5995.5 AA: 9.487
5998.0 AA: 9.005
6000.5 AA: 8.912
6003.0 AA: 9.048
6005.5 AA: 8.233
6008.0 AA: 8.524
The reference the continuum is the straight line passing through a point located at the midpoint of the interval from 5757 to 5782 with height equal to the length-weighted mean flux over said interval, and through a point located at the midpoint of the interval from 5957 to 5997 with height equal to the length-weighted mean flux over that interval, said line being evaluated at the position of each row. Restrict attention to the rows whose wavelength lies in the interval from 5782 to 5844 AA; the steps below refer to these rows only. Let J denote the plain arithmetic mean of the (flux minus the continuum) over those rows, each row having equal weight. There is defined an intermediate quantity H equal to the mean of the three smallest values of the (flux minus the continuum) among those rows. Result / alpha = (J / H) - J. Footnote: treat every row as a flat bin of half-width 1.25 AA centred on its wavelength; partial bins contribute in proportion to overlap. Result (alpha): -0.2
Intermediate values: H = -1.0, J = 0.1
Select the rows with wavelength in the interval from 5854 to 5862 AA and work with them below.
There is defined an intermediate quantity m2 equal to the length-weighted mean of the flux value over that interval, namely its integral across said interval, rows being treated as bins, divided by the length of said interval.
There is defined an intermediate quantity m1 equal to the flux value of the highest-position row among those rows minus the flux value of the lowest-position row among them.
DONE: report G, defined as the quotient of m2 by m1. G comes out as -23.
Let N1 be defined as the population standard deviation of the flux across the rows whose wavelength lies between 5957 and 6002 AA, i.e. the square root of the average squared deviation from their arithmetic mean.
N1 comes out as 0.54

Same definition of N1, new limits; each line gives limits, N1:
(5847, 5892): 0.84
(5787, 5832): 0.48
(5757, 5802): 0.69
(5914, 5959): 0.45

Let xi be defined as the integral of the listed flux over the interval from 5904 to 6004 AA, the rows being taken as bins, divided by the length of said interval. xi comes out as 9.349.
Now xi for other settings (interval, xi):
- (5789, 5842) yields 9.639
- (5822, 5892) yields 9.498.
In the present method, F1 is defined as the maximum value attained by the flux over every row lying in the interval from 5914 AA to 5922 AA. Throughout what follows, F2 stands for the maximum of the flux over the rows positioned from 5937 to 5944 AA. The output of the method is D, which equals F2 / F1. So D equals 1.05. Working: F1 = 9.395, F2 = 9.87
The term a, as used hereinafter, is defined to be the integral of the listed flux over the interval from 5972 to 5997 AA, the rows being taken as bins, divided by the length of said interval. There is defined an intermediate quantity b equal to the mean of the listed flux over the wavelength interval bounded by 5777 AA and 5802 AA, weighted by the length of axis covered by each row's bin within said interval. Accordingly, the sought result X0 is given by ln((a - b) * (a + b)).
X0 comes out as 1.5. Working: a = 9.6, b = 9.32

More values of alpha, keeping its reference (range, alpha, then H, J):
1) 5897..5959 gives 0.4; -1.1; -0.2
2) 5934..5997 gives 0.2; -0.8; -0.1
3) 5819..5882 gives -0.7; -0.6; 0.3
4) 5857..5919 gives 0.7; -2.3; -0.5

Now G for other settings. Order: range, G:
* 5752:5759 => 89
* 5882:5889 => -8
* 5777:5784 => -4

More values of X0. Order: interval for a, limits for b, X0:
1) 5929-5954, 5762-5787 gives 1.0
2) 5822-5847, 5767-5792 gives 2.8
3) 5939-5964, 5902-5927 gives 1.1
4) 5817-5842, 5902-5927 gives 2.5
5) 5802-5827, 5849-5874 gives 1.5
